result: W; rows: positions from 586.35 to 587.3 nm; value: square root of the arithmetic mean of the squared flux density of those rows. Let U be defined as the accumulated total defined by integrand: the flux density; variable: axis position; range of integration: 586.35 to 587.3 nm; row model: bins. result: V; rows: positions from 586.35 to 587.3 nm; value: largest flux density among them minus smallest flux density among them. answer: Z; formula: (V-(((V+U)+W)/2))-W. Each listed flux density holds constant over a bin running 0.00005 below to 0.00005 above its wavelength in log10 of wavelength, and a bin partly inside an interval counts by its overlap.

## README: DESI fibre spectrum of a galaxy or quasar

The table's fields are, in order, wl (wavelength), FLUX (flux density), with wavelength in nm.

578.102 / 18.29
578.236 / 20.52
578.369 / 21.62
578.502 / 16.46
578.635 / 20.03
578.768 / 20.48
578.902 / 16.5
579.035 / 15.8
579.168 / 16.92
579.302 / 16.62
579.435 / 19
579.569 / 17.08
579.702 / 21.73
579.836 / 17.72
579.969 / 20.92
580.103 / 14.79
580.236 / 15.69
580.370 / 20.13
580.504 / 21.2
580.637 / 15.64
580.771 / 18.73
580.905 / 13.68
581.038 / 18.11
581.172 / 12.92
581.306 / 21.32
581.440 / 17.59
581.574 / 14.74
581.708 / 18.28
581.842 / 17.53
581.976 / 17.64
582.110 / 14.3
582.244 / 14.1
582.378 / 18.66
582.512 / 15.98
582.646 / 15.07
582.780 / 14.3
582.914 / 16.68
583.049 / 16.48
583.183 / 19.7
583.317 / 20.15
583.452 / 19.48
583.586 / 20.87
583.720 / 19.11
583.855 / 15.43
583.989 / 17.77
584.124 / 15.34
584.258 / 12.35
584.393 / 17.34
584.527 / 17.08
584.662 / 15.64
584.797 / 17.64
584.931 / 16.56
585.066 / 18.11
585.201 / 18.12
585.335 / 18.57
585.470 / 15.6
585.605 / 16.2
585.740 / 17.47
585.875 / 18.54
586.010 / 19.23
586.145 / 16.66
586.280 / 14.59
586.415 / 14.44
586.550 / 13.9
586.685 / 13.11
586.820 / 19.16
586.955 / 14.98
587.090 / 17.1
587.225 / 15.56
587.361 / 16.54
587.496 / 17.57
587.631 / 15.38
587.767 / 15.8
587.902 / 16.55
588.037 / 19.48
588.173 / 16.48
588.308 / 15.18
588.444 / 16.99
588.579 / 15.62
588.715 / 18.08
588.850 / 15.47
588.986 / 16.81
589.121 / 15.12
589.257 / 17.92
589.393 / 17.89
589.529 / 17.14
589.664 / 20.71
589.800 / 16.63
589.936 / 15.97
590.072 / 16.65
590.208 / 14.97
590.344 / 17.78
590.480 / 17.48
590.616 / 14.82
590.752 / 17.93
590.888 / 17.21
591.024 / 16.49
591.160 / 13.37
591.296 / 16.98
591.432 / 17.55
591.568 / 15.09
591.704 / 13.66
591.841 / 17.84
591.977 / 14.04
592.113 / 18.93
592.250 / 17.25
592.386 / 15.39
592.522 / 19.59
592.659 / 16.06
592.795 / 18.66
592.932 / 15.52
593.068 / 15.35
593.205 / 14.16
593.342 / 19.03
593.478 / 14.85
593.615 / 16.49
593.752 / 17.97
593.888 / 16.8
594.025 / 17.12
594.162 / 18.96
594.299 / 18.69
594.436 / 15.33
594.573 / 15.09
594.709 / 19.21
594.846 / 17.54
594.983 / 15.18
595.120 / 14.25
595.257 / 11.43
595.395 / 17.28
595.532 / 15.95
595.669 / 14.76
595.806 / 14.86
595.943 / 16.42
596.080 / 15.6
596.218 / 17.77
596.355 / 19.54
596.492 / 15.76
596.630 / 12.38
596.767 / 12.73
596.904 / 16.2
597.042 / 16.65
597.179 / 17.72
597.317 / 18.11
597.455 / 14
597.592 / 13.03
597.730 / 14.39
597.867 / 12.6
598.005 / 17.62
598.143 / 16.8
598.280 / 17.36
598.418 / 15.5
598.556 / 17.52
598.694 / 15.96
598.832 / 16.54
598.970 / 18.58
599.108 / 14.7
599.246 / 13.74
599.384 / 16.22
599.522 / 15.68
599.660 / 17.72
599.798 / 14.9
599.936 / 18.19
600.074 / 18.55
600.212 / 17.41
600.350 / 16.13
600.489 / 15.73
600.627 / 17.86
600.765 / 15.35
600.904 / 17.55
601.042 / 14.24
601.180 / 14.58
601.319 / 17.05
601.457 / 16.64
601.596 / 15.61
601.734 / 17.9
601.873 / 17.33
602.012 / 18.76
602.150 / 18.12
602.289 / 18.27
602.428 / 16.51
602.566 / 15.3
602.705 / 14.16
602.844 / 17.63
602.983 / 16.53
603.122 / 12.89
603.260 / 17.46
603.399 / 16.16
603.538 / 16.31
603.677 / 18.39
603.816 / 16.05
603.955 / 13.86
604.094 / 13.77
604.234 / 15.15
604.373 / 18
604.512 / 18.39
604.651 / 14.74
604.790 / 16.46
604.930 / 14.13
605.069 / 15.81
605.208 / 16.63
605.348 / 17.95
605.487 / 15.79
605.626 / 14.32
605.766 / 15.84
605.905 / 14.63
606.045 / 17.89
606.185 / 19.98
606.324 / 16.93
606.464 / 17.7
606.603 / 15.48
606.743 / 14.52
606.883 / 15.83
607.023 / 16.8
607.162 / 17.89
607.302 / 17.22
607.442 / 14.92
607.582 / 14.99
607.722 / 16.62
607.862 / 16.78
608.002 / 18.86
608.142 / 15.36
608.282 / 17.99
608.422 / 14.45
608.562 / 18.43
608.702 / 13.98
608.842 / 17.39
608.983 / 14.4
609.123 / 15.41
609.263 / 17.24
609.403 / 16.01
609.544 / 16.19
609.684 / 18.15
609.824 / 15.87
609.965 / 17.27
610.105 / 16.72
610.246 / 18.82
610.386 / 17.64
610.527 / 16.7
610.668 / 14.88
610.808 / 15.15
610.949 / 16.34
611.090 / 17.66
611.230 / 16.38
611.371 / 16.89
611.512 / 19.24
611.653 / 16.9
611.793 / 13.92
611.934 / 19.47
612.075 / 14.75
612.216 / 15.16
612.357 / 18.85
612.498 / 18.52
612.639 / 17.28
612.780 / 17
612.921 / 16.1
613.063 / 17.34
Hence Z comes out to -28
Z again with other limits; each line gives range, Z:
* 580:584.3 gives -58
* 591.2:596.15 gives -61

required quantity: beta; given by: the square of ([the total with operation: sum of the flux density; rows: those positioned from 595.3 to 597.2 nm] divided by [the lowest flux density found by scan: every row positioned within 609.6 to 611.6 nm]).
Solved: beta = 226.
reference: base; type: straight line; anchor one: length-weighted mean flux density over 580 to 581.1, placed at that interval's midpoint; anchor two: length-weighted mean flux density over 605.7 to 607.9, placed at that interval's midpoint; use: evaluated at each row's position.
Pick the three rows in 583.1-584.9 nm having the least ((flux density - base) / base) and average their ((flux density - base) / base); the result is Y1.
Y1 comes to -0.17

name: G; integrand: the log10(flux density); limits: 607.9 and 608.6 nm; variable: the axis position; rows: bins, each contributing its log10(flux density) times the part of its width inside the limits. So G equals 0.859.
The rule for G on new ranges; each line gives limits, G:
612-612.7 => 0.858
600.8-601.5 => 0.841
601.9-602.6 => 0.870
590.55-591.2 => 0.783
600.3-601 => 0.850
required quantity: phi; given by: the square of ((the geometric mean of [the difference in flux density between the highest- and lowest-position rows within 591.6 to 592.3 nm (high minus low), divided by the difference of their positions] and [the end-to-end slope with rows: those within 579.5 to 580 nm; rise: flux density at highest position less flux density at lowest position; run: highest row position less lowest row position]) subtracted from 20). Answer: 145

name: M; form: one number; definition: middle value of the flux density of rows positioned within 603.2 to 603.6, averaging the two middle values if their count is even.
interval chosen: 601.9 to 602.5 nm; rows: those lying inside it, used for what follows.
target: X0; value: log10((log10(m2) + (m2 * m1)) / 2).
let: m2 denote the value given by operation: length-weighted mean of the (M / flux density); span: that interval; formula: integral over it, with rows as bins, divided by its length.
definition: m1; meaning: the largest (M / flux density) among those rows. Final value -0.36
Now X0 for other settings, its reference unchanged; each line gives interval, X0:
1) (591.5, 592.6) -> -0.22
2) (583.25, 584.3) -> -0.21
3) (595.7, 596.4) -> -0.27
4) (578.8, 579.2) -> -0.30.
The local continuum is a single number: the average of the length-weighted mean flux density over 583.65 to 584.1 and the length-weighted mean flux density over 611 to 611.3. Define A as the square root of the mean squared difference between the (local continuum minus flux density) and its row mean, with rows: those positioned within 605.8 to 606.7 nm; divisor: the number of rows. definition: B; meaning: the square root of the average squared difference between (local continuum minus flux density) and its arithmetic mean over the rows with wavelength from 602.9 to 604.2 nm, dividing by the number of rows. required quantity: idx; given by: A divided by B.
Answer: 1.0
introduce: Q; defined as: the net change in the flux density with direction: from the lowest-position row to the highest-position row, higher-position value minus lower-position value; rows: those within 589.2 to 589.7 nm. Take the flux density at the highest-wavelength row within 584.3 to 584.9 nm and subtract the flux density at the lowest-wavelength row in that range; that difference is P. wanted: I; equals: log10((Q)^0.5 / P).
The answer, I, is 0.7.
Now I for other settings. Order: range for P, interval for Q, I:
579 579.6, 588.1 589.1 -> -0.3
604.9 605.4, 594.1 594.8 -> -0.9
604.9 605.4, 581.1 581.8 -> -0.2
